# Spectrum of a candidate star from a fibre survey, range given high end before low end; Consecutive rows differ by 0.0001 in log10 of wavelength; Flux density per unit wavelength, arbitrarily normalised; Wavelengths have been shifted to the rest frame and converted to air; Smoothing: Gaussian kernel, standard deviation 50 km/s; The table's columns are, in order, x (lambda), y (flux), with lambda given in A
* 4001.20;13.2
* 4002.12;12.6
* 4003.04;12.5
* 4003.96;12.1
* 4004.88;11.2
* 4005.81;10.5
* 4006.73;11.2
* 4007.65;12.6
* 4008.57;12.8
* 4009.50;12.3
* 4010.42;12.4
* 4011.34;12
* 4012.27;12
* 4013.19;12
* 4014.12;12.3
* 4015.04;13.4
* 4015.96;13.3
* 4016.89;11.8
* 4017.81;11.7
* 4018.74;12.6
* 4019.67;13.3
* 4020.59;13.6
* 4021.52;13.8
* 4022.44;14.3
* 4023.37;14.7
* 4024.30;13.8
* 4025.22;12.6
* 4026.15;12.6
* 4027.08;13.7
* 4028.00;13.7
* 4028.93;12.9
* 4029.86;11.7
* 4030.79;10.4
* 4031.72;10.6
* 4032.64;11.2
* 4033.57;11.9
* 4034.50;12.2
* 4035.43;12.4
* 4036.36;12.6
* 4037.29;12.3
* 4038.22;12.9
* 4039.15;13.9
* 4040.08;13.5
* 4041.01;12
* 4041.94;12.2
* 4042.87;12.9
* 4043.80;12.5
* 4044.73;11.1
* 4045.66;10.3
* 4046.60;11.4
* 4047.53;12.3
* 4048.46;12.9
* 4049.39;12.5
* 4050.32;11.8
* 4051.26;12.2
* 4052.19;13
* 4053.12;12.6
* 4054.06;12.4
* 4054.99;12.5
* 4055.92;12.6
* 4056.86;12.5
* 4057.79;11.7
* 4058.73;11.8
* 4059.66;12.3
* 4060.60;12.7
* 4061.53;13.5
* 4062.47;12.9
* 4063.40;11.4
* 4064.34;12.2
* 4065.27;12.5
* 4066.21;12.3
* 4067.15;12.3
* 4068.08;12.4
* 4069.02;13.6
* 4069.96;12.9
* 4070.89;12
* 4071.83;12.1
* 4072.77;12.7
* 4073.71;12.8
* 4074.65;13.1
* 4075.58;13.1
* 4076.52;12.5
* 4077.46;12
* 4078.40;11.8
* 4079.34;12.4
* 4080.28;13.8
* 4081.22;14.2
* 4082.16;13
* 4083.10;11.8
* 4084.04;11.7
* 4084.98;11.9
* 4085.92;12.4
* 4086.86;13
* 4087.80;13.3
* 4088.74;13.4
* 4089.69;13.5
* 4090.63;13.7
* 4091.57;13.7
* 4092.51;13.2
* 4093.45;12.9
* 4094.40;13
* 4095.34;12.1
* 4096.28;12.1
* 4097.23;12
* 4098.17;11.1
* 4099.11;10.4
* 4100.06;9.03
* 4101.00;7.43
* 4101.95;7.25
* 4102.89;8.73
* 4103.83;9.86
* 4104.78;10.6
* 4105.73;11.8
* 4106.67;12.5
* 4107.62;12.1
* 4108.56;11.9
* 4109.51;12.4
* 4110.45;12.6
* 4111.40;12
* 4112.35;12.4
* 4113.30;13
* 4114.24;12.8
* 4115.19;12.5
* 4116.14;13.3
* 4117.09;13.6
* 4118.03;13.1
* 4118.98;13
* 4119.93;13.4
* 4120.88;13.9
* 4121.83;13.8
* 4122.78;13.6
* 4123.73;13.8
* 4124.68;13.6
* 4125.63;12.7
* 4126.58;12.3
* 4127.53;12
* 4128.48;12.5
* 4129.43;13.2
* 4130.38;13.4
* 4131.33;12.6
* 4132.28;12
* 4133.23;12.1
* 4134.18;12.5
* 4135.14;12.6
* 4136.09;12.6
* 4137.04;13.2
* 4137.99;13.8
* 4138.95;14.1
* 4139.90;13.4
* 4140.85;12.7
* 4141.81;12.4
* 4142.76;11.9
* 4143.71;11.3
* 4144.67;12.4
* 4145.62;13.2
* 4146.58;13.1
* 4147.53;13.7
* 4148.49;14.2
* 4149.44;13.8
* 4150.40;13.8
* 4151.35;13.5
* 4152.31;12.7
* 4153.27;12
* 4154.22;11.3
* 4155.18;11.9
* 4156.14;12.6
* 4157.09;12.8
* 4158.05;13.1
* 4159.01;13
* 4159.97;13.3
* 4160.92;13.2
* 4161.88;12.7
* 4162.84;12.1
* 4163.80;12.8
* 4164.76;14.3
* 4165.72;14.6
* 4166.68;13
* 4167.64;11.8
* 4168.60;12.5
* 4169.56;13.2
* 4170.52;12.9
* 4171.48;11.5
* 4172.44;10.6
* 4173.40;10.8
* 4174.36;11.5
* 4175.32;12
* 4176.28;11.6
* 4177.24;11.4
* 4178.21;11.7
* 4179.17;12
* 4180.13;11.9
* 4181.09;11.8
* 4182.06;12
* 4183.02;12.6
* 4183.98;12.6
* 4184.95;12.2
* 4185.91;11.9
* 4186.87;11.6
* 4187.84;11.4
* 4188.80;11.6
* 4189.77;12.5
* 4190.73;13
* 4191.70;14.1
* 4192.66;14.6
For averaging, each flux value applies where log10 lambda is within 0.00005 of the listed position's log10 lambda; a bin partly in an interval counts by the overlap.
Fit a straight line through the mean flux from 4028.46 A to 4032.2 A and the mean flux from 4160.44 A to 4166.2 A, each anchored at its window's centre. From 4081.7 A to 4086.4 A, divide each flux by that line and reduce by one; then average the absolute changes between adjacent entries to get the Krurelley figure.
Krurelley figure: 0.0411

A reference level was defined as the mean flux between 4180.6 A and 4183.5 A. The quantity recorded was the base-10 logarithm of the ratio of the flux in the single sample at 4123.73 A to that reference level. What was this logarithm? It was 0.056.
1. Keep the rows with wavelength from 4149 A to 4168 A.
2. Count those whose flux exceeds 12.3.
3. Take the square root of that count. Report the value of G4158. 3.9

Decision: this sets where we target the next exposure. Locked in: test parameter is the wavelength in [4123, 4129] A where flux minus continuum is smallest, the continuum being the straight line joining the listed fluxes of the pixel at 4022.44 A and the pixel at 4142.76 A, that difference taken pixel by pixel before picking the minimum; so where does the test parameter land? 4127.53 A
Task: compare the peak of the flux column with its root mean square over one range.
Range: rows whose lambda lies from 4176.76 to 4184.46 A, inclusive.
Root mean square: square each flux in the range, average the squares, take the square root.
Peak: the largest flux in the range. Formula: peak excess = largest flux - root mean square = 0.6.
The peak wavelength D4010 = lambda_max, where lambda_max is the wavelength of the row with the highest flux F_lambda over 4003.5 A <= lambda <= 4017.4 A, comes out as 4015.04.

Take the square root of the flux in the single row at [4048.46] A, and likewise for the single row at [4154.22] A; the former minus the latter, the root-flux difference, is 0.23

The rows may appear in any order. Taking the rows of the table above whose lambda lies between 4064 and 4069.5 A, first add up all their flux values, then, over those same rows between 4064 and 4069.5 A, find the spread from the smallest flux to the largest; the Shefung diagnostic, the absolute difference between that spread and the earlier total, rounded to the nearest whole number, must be 74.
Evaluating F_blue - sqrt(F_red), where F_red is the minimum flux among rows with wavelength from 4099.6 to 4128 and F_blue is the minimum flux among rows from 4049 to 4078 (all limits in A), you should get 8.71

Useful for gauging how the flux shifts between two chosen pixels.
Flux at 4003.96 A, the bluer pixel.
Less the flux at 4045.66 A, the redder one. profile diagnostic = 1.8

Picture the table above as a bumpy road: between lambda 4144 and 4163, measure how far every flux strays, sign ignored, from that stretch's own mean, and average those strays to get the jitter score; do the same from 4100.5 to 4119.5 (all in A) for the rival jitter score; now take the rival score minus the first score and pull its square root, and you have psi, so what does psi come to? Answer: 0.9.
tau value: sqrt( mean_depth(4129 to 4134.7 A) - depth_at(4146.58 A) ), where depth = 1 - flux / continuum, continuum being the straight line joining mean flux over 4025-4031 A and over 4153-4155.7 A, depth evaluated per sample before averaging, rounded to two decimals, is 0.22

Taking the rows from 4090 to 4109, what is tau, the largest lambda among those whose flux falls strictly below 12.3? 4108.56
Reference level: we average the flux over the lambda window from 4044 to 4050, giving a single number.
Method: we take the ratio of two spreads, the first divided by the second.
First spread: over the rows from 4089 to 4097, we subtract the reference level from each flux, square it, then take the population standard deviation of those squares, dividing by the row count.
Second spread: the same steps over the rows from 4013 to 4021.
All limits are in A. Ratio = 1.1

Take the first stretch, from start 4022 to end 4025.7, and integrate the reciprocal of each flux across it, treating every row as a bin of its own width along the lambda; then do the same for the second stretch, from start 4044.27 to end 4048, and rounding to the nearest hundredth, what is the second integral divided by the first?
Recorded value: 1.24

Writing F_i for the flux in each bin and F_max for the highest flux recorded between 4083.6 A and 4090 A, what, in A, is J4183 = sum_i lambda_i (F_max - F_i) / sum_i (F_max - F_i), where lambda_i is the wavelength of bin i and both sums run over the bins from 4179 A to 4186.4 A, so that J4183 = 4182.4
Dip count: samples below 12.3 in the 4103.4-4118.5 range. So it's 6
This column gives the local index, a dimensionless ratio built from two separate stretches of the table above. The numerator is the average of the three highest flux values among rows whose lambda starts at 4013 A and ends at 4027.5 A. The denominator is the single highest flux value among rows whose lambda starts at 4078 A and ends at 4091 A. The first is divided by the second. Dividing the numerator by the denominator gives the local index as 1.00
